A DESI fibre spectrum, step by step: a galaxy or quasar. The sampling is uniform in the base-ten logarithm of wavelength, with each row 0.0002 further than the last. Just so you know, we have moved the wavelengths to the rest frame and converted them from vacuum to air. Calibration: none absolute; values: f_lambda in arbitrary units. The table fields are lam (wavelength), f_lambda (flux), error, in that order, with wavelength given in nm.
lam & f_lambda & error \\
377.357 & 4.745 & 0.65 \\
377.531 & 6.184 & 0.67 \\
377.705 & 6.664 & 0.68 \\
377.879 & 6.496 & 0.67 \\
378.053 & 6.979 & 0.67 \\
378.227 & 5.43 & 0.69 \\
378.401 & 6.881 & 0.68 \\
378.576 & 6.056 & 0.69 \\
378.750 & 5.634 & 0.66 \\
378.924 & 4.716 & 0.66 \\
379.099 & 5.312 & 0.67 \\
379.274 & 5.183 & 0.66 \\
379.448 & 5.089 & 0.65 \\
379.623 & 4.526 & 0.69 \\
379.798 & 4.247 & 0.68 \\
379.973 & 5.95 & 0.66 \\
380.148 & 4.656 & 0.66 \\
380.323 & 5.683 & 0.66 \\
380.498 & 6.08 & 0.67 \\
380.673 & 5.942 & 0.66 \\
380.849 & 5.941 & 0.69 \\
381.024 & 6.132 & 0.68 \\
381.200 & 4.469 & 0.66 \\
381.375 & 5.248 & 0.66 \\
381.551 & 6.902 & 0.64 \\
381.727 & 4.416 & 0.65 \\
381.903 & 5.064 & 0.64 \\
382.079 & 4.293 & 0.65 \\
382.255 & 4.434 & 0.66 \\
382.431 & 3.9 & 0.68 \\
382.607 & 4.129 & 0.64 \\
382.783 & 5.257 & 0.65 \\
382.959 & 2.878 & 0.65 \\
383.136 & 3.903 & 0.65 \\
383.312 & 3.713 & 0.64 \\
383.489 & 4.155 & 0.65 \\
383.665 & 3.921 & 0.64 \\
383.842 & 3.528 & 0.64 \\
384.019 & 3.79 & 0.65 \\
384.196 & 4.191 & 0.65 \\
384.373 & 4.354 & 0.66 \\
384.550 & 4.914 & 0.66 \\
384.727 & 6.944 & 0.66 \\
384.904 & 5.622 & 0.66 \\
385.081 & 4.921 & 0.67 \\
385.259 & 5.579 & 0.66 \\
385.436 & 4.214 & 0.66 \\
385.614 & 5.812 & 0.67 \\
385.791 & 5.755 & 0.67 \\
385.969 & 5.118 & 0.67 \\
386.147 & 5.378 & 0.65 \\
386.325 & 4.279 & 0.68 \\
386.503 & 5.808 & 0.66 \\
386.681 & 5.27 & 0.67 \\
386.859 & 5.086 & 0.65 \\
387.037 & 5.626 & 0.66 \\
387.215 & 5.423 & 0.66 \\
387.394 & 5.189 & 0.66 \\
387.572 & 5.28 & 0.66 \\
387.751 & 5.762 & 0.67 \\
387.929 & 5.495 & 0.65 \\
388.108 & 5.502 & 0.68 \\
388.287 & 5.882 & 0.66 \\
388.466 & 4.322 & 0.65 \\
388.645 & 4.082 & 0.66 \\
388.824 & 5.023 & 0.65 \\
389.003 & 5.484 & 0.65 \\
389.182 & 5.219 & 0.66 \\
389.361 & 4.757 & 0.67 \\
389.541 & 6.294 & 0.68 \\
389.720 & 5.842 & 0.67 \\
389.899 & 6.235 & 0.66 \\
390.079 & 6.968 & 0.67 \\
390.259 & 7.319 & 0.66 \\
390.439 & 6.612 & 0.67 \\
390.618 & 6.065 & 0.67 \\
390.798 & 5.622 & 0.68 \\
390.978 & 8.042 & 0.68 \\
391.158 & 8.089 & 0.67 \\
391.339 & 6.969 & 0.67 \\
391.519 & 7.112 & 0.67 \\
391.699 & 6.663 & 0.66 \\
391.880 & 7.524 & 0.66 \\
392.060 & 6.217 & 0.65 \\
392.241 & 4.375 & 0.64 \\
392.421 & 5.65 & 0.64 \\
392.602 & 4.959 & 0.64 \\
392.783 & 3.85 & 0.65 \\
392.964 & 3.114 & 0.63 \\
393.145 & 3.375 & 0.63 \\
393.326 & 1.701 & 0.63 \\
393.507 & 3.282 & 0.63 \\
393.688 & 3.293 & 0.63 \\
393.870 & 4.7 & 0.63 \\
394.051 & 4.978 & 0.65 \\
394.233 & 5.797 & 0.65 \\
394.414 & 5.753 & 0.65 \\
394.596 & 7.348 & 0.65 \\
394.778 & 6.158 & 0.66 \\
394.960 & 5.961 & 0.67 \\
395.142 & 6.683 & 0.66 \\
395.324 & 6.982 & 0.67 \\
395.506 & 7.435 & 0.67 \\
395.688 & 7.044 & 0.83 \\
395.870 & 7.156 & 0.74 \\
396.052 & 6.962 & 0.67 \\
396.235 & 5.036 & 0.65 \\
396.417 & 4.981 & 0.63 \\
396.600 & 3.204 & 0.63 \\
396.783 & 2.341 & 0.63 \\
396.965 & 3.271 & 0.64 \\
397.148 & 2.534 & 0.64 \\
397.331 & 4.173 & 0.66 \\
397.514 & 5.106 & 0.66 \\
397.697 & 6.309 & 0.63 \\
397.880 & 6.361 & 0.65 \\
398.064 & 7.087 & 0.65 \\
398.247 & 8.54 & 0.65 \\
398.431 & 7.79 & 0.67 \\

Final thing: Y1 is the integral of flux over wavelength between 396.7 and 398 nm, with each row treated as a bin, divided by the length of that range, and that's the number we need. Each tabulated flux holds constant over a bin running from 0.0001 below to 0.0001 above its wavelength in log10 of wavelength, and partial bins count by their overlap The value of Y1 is 4.4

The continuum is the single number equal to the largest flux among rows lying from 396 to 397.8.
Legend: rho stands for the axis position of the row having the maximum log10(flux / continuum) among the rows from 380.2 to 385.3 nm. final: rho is 384.727 nm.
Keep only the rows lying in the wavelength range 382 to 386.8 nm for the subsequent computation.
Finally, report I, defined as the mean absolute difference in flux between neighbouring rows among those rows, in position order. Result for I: 0.76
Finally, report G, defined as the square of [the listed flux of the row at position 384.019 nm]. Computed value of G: 14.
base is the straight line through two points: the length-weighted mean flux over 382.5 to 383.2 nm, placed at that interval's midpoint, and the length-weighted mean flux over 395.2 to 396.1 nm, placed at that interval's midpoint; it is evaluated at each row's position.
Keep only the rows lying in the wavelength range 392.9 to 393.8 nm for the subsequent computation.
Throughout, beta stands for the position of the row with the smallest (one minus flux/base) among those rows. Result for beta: 393.145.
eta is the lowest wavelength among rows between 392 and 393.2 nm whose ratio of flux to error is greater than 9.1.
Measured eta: 392.060 nm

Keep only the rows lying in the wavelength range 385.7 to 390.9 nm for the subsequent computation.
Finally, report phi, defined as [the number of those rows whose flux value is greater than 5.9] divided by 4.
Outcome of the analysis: 1.5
